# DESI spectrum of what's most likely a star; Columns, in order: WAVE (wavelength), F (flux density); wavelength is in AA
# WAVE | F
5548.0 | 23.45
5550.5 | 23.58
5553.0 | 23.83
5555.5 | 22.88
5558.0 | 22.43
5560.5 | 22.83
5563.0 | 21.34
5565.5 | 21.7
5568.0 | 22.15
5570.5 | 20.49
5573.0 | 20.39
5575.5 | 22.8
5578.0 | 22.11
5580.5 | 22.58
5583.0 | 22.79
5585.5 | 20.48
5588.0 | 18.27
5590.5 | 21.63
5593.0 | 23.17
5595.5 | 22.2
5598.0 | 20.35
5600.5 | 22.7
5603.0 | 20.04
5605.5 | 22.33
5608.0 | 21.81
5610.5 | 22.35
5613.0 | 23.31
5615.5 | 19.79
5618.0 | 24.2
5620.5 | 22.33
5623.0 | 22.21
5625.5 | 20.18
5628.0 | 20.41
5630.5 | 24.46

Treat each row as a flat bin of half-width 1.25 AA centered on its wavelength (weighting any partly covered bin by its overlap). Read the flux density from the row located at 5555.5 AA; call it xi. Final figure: 22.88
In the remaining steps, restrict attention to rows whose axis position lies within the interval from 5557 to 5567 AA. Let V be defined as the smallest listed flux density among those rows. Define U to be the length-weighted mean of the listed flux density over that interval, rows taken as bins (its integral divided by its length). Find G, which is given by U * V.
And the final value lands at 471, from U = 22.1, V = 21.34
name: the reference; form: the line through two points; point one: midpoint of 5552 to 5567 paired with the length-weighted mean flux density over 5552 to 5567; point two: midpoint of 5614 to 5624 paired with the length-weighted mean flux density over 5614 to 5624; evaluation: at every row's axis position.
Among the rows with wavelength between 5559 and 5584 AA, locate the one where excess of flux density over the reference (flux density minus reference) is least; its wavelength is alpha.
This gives 5573.0 AA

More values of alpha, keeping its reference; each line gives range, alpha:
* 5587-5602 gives 5588.0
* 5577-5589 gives 5588.0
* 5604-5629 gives 5615.5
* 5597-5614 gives 5603.0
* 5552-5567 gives 5563.0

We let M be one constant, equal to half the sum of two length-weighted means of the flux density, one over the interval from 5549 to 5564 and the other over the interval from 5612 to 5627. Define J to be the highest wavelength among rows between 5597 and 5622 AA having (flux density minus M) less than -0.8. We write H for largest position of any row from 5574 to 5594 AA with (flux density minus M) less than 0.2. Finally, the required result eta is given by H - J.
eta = -25.0 AA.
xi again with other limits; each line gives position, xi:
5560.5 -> 22.83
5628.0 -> 20.41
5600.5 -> 22.7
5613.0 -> 23.31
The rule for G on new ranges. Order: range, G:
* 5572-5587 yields 445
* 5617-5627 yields 447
